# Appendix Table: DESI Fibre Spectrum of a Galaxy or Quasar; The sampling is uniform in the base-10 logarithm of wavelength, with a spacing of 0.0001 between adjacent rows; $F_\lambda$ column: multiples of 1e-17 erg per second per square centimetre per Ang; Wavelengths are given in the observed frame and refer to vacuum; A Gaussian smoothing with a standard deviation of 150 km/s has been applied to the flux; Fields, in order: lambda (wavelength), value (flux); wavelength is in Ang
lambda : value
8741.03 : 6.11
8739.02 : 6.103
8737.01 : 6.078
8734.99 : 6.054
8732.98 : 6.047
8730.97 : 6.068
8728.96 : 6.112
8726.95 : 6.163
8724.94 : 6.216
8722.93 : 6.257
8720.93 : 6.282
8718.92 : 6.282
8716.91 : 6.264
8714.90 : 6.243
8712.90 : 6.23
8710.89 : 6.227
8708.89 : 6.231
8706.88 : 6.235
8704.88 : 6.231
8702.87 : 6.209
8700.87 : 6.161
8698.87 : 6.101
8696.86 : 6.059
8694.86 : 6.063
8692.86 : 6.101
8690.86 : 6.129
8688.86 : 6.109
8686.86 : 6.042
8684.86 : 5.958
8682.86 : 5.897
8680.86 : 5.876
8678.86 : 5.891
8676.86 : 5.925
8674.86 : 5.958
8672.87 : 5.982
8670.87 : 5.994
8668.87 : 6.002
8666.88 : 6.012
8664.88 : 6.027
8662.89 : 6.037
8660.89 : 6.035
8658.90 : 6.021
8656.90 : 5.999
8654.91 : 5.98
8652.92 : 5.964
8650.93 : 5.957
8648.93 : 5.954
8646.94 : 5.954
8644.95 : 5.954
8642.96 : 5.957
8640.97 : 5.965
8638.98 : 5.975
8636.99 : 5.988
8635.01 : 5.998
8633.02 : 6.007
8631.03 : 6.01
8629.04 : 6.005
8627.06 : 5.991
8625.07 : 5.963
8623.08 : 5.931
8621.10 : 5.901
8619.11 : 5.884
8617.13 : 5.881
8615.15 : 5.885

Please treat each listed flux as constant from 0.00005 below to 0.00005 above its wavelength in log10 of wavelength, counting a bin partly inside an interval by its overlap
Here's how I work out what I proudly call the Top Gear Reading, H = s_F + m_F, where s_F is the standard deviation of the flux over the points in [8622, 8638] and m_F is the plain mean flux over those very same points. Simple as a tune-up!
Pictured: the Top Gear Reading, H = 6.01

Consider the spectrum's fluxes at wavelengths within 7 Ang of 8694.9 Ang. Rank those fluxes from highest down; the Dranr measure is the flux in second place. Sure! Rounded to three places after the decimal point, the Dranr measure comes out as 6.129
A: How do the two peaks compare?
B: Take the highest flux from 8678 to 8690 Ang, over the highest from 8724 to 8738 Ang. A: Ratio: 0.983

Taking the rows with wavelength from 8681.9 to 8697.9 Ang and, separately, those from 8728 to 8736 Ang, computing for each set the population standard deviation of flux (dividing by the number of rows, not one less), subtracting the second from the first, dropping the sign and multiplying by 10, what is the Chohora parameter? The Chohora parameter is 0.49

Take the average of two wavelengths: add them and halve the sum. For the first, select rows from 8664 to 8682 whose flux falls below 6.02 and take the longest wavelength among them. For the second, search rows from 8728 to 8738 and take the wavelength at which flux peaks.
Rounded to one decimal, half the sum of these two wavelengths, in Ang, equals 8704.9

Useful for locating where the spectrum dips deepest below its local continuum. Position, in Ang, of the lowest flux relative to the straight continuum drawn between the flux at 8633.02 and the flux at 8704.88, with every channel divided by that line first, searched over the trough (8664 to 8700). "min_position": 8680.86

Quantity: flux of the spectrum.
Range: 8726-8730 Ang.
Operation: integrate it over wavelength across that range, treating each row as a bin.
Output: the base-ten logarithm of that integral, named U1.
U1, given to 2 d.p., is 1.39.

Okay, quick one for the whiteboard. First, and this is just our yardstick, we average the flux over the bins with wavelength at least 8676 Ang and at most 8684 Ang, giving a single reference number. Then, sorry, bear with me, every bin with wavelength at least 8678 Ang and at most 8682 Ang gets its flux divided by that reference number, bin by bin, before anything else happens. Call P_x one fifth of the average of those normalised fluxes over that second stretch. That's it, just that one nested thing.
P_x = 0.1995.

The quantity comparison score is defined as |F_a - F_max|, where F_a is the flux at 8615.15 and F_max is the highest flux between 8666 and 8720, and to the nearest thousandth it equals 0.397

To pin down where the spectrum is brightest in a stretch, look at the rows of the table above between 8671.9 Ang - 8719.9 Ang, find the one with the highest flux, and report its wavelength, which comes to 8718.92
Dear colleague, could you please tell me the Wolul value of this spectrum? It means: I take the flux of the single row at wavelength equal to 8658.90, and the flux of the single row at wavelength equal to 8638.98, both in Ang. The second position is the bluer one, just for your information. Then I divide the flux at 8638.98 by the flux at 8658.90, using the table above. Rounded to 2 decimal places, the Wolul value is 0.99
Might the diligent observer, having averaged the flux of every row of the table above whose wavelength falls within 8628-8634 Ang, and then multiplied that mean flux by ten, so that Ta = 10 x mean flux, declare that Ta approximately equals 60.1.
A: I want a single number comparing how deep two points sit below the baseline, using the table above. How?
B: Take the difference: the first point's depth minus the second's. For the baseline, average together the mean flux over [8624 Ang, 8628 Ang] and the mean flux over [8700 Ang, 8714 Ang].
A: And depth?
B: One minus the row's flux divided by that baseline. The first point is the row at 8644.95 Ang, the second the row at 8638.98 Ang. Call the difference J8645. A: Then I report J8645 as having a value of 0.0034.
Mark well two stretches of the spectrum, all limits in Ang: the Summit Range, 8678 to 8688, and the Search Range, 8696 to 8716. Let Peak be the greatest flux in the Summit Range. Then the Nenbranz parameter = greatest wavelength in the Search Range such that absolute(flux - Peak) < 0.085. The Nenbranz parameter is 8698.87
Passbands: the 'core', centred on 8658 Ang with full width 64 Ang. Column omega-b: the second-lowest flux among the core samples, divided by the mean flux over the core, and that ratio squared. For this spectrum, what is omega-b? 0.970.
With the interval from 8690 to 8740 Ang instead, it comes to 0.964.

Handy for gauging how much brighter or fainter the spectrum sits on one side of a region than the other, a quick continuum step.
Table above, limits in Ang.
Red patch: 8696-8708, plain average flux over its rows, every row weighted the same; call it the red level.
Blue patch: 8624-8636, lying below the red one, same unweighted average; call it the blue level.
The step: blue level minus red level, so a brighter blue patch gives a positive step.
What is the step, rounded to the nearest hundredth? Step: -0.17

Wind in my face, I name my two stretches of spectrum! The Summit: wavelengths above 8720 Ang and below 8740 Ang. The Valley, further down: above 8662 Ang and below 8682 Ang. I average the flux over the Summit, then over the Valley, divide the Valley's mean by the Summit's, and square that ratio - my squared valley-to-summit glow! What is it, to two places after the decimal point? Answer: 0.95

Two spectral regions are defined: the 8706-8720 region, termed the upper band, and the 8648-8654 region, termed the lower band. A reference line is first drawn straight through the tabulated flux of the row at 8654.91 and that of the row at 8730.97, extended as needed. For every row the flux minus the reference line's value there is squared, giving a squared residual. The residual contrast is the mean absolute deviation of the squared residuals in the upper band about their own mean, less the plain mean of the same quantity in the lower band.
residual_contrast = 0.0050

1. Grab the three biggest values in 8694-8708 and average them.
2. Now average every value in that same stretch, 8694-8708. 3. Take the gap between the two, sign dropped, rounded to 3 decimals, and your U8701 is 0.074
